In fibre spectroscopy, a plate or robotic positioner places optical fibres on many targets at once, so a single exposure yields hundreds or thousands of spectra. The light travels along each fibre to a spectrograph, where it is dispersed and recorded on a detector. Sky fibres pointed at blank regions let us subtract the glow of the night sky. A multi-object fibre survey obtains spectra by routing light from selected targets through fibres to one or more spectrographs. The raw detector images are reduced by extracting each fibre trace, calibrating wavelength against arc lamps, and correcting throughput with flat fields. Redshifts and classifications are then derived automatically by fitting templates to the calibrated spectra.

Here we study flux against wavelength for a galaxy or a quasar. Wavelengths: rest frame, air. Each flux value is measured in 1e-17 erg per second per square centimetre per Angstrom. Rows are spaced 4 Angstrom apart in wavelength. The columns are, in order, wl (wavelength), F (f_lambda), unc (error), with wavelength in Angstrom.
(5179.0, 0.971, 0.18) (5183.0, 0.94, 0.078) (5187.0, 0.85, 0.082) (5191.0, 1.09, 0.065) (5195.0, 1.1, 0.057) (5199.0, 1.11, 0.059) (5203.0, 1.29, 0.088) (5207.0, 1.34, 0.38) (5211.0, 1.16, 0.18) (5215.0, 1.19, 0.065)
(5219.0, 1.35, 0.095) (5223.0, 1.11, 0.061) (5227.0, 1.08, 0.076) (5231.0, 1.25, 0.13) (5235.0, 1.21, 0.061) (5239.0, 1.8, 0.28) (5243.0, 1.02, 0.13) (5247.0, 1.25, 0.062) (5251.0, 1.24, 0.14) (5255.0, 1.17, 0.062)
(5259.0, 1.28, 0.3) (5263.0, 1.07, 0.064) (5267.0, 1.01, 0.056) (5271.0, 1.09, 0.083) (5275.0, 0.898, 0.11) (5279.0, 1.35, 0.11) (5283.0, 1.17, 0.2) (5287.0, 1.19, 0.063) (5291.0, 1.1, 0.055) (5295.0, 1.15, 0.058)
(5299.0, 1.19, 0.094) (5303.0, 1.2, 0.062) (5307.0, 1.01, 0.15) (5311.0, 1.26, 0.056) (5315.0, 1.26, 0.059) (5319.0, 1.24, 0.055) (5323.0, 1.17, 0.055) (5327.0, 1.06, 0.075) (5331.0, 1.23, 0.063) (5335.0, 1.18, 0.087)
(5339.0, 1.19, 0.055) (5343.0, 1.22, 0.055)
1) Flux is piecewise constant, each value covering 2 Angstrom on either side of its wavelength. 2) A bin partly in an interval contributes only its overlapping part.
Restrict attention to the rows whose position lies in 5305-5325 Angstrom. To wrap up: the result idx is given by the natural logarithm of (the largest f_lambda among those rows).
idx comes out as 0.231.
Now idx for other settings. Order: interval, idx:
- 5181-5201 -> 0.104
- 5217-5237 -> 0.300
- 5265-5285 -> 0.300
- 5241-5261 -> 0.247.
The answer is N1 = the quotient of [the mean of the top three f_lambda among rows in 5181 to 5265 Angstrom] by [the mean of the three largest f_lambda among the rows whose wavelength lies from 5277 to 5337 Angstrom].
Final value 1.16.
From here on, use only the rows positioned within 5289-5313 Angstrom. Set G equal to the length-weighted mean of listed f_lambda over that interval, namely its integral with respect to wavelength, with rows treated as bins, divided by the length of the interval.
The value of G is 1.15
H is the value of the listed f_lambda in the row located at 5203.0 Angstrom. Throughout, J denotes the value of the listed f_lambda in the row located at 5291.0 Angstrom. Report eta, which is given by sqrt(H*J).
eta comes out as 1.19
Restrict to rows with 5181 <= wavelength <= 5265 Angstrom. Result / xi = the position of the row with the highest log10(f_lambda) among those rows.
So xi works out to 5239.0 Angstrom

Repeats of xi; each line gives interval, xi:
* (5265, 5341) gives 5279.0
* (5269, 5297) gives 5279.0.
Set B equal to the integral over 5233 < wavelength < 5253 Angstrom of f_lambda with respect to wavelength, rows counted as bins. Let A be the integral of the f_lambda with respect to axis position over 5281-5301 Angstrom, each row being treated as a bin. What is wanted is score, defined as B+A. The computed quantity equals 49.3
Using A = 23.2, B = 26.1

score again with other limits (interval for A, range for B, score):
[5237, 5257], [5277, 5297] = 49.8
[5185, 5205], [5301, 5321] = 45.6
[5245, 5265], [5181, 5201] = 44.4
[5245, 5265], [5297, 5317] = 47.7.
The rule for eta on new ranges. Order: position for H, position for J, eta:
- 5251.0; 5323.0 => 1.20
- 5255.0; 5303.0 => 1.18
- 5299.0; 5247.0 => 1.22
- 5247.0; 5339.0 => 1.22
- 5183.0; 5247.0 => 1.08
